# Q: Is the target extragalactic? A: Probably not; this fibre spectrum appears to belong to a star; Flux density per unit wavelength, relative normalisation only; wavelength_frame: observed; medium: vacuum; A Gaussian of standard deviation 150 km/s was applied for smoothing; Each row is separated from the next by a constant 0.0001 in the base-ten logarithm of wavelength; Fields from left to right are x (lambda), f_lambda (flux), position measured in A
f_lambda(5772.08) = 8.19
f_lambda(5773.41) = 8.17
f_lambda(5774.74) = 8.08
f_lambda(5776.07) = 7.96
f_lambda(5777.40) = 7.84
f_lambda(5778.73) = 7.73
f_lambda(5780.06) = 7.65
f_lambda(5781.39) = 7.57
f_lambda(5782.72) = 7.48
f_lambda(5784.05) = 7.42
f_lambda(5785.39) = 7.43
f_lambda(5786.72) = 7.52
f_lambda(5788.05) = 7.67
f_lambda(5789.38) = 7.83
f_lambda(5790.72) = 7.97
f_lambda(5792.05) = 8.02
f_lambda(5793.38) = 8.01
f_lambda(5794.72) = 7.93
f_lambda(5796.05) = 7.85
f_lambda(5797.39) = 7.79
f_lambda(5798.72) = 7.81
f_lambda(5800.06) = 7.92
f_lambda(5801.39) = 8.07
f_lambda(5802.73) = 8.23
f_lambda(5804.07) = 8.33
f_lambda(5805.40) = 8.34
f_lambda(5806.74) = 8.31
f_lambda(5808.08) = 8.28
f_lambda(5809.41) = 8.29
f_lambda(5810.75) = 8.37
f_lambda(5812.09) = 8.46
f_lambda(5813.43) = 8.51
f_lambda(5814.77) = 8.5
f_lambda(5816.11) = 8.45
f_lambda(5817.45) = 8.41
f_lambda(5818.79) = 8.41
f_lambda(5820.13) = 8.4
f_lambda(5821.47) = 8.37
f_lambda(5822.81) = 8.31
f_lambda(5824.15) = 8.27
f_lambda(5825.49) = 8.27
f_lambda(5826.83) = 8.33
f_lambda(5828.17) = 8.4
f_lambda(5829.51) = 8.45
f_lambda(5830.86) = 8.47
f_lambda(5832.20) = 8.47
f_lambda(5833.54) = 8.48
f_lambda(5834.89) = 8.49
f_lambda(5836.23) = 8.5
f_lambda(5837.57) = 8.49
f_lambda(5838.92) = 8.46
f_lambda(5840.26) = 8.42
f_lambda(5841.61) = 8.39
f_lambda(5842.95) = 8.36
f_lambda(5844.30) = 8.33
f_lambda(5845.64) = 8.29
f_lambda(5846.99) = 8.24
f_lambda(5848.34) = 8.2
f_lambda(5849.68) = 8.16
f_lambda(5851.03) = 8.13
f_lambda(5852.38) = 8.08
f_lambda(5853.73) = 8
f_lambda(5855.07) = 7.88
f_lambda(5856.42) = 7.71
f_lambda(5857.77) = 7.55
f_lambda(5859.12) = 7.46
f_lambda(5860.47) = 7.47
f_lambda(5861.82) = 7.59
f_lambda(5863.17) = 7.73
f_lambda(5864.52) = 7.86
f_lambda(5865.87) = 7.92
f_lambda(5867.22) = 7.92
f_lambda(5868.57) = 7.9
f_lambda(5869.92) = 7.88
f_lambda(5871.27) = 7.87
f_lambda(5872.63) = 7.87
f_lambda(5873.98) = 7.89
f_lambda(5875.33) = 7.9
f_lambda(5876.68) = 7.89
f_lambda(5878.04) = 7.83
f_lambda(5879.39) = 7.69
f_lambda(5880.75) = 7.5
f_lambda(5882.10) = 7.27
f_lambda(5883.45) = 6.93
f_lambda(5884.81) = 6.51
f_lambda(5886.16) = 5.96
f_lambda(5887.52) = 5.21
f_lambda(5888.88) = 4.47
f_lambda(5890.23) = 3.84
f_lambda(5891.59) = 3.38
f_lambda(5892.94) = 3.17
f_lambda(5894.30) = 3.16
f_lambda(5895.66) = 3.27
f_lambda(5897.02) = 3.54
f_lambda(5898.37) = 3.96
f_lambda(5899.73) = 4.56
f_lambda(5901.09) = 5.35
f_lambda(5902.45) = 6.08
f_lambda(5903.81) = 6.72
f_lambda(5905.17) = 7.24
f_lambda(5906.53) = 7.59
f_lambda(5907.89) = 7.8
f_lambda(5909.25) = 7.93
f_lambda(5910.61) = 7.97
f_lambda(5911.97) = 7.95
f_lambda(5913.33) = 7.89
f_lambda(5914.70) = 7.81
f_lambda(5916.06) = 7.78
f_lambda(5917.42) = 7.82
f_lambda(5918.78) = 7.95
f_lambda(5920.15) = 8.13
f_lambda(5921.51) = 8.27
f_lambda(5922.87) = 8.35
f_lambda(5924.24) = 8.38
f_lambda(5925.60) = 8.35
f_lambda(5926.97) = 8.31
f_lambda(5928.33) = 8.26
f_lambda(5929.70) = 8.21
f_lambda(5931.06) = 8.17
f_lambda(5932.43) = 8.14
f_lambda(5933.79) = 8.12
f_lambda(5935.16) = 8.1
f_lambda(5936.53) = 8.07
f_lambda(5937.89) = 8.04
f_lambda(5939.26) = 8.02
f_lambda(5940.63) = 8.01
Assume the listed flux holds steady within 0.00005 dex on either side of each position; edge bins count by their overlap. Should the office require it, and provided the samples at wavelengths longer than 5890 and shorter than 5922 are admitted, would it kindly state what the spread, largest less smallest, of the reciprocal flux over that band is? 0.196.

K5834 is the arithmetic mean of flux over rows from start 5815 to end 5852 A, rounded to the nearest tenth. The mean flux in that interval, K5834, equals 8.4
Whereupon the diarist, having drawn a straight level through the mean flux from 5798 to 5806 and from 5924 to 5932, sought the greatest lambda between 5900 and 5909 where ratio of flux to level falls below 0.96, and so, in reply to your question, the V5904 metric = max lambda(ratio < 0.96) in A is 5907.89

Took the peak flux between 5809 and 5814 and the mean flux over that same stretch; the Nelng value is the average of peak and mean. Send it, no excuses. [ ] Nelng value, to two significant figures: 8.5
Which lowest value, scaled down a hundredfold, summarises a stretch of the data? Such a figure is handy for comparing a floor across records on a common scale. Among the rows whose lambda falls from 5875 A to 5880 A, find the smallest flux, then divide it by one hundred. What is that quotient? 0.0769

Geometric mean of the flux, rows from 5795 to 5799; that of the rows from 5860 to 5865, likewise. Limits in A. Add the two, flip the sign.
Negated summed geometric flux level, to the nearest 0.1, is -15.5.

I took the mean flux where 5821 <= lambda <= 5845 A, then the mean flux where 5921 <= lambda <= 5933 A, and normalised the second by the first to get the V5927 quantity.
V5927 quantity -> 0.98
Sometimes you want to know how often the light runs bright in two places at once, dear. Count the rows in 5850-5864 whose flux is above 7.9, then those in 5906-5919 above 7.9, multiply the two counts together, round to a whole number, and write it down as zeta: 12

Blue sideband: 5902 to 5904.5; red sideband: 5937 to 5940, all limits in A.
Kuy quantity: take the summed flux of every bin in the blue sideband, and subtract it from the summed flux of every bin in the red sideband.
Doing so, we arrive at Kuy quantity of 3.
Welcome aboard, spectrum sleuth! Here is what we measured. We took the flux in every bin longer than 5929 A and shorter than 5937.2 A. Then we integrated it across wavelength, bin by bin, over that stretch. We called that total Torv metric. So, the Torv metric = 66.7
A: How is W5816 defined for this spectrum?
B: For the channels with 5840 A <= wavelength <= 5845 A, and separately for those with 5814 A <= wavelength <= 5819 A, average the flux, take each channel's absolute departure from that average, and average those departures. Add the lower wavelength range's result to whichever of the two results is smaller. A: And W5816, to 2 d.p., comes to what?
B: 0.06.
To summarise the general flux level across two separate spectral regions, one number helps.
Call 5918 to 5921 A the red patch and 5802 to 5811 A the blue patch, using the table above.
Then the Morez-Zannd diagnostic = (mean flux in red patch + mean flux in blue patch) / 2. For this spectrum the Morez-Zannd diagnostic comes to 8.17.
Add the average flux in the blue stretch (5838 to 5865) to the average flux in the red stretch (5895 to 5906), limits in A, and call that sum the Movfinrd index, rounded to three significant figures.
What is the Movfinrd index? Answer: 13.1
